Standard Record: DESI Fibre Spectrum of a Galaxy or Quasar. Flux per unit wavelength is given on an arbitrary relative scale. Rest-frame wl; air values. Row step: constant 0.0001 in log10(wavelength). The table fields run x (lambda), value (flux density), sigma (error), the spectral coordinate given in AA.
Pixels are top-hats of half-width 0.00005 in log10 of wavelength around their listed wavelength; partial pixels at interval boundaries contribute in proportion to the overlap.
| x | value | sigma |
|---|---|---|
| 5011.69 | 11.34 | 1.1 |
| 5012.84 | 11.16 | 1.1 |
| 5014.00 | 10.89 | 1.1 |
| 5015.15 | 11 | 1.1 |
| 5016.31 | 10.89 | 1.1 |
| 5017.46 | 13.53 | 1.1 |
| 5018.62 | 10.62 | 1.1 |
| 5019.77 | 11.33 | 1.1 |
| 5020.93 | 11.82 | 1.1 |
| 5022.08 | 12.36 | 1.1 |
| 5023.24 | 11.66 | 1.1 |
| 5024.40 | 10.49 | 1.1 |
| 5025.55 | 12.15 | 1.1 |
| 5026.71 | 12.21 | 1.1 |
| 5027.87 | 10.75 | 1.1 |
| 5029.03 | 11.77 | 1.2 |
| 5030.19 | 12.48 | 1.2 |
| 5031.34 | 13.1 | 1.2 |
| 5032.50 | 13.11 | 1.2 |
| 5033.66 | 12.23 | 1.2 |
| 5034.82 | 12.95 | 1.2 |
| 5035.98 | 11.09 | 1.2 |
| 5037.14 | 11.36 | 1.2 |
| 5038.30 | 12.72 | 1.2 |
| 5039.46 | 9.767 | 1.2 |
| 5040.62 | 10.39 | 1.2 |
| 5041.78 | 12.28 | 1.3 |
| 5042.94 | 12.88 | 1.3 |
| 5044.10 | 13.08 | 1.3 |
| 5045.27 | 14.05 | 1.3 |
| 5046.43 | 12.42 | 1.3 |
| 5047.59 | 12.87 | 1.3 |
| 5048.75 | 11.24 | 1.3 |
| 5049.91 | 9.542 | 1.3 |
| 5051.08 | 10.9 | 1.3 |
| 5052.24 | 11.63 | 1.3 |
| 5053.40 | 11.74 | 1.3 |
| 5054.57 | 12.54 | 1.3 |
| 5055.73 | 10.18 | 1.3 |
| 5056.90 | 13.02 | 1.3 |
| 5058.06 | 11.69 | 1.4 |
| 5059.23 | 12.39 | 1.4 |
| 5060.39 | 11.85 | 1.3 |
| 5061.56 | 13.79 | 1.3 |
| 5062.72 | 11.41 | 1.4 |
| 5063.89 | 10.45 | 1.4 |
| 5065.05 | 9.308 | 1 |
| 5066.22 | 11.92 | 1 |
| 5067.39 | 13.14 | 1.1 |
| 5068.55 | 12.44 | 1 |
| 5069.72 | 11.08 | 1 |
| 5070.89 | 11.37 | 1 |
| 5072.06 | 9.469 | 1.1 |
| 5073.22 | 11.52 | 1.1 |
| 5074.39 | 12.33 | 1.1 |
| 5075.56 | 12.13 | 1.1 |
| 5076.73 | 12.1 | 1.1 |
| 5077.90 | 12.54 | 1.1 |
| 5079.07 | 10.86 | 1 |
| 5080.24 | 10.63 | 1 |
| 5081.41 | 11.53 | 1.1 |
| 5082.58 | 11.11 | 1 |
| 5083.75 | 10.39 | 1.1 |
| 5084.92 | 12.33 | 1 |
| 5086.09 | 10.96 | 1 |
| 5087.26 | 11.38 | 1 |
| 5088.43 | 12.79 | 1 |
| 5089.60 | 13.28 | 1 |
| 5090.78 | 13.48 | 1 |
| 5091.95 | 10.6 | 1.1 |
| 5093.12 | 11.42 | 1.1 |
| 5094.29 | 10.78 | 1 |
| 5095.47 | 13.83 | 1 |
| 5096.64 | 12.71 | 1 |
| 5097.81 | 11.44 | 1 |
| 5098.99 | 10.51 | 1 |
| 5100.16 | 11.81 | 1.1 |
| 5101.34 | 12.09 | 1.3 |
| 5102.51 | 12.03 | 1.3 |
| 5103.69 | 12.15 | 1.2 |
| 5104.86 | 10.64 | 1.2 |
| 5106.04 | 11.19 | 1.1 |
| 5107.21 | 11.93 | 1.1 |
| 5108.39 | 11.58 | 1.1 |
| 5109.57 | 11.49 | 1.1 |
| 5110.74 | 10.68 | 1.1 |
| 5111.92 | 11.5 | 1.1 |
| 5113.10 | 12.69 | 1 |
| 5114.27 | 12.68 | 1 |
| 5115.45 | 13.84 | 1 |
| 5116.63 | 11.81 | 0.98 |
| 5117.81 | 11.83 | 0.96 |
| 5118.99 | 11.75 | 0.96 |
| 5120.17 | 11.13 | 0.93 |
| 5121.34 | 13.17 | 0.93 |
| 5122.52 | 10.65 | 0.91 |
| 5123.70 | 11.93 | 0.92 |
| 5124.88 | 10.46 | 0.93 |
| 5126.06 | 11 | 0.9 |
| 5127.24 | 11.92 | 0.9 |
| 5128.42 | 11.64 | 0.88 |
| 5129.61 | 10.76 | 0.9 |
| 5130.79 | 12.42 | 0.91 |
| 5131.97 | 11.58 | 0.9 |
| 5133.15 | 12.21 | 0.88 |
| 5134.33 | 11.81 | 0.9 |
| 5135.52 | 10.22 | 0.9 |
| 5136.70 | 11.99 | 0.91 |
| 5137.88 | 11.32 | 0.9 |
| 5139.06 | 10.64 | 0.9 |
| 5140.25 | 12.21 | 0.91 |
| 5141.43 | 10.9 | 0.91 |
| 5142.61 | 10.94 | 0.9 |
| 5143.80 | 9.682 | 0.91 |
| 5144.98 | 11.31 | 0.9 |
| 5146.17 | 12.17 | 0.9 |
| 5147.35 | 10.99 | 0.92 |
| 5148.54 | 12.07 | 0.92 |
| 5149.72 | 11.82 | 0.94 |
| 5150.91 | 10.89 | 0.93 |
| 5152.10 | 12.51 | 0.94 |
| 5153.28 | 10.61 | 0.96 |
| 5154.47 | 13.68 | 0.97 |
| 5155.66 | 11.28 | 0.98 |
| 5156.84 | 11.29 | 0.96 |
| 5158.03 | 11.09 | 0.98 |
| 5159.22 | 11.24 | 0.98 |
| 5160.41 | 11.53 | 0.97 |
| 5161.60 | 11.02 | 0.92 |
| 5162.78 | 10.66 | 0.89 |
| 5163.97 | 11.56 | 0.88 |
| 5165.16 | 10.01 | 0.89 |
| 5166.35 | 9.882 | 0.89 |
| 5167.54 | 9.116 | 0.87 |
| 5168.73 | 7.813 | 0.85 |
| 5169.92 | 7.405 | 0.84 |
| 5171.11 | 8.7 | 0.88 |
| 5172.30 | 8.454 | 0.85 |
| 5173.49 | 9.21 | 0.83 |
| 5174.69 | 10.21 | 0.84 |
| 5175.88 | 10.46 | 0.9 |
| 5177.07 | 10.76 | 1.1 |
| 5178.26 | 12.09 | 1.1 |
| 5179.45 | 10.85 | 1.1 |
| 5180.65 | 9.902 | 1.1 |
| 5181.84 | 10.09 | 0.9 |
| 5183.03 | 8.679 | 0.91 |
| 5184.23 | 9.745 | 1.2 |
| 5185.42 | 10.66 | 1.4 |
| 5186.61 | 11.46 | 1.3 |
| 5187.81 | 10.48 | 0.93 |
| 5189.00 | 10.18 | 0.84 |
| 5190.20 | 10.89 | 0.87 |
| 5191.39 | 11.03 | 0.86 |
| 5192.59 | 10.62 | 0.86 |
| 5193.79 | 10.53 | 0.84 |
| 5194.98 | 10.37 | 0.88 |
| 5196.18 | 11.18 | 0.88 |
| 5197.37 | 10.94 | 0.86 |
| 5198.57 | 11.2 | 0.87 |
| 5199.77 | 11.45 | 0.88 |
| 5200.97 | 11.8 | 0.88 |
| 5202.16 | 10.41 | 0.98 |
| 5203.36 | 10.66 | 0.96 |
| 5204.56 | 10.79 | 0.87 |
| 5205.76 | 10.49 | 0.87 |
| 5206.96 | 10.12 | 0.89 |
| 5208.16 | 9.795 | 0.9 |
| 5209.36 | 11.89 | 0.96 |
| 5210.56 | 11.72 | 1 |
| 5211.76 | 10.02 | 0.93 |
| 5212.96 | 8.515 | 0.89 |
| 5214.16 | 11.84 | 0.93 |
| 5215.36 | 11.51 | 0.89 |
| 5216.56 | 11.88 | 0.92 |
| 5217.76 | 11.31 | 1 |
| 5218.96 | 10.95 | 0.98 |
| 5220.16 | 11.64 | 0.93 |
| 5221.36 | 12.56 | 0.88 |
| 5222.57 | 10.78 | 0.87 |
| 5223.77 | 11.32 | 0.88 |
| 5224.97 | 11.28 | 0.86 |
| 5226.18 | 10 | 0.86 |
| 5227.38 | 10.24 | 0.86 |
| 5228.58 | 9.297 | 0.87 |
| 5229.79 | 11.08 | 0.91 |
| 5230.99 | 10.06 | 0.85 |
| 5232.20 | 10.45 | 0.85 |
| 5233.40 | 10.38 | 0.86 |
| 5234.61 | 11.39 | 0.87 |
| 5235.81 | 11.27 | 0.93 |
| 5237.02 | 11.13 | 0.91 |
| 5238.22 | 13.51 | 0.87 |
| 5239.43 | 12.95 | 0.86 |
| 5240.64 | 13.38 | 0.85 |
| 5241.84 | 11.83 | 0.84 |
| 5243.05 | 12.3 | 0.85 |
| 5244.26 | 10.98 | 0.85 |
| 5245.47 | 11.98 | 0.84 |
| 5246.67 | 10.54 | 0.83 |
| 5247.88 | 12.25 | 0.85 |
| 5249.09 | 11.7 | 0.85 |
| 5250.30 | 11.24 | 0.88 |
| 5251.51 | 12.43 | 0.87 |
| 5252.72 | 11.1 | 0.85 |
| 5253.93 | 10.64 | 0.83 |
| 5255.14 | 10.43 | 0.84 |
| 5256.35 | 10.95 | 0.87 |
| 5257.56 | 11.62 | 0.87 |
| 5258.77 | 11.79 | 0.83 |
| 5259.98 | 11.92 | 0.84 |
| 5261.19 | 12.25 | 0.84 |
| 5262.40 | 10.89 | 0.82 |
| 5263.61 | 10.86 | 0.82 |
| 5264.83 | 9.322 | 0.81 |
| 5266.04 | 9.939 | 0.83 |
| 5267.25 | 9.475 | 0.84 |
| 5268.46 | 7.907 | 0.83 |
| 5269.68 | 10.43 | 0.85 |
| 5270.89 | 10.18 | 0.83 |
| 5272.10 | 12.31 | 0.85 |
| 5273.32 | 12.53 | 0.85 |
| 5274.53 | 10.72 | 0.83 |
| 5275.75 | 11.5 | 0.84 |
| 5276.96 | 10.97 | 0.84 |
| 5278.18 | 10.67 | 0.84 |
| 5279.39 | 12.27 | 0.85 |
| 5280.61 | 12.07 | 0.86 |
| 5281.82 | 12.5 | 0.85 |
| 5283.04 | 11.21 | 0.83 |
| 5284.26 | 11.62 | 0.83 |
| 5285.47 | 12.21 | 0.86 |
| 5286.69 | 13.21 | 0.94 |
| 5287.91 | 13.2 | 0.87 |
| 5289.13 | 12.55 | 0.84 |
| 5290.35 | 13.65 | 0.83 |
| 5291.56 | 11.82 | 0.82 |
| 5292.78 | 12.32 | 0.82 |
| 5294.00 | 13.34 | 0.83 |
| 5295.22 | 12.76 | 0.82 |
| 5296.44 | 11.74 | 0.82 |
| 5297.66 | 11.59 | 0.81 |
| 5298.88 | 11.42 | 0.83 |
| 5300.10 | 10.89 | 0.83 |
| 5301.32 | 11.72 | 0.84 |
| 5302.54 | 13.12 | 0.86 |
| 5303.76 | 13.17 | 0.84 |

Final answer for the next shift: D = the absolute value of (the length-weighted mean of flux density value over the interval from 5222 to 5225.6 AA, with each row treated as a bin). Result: 11.1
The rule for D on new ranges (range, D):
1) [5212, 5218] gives 10.9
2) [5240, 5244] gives 12.4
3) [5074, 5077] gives 12.2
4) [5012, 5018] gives 11.5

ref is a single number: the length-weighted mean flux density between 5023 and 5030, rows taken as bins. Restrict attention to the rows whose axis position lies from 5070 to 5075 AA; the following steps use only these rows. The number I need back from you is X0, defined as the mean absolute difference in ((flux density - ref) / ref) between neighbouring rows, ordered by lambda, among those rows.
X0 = 0.14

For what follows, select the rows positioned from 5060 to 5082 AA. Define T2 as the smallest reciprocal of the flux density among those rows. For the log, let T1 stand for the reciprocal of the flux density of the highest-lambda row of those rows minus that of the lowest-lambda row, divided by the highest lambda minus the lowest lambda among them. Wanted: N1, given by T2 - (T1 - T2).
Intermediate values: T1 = 0.0001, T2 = 0.0725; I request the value 0.145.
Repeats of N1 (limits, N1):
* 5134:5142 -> 0.163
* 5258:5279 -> 0.159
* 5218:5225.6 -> 0.160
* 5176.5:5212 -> 0.165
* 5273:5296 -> 0.147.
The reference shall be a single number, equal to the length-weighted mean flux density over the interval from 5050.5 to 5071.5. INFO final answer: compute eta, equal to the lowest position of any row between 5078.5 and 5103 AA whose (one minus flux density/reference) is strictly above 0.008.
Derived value 5079.07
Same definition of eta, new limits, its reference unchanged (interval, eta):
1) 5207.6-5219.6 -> 5208.16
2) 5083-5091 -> 5083.75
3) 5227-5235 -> 5227.38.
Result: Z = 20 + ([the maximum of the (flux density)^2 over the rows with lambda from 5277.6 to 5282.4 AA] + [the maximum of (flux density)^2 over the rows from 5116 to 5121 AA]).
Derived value 316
